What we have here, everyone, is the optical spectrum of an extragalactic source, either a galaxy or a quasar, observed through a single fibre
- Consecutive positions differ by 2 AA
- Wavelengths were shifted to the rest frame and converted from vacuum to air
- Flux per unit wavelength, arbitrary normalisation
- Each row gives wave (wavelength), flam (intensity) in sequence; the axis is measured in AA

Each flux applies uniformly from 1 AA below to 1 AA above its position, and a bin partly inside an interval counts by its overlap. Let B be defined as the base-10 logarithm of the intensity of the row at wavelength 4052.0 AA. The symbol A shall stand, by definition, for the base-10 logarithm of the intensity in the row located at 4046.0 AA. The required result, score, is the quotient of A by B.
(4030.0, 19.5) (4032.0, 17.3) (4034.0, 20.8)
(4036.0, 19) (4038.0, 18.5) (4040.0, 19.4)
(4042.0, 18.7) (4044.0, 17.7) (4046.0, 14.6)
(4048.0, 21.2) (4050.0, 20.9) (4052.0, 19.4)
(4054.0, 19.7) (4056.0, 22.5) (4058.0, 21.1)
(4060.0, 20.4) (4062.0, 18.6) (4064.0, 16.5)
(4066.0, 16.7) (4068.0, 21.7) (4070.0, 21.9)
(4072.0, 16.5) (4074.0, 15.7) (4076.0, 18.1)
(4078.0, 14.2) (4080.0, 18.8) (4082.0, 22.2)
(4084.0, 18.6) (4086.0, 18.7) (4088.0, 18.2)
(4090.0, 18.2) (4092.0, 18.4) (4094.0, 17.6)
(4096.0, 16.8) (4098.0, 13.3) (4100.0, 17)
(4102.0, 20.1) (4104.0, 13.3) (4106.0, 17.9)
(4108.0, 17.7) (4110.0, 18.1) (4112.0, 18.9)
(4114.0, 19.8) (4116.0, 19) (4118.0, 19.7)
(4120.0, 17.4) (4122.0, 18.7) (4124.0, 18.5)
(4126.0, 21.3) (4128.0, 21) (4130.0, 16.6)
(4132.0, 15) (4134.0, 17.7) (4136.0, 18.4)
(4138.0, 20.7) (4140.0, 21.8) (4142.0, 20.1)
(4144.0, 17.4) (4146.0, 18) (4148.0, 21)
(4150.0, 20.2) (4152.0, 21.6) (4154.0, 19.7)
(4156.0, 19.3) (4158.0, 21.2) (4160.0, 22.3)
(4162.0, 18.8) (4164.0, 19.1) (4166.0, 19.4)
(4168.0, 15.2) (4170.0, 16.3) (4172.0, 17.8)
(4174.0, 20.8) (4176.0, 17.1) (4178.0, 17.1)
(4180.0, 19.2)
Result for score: 0.90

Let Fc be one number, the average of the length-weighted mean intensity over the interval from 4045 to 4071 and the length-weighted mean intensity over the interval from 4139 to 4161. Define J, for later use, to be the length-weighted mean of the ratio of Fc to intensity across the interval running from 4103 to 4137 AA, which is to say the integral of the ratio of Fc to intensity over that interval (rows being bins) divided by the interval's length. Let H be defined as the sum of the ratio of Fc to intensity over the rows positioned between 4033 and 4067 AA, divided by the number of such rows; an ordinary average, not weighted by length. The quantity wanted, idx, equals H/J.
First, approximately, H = 1.05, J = 1.11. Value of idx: 0.95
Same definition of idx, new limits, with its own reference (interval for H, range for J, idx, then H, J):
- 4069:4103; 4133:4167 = 1.12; 1.13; 1.01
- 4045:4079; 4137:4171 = 1.05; 1.08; 1.03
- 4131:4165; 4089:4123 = 0.91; 1.03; 1.14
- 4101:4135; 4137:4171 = 1.07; 1.10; 1.03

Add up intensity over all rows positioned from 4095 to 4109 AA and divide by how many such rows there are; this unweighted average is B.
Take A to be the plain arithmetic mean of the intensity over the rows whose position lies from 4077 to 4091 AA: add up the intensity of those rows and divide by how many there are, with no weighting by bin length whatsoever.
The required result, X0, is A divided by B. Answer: 1.11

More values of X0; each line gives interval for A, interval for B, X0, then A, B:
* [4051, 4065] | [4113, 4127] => 1.03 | 19.7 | 19.2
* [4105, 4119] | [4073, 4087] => 1.04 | 18.7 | 18.0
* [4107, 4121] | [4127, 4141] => 1.00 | 18.7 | 18.7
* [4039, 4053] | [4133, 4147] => 0.98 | 18.8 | 19.2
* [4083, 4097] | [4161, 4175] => 0.99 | 18.1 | 18.2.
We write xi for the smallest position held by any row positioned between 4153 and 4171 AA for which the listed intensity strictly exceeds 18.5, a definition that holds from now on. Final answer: 4154.0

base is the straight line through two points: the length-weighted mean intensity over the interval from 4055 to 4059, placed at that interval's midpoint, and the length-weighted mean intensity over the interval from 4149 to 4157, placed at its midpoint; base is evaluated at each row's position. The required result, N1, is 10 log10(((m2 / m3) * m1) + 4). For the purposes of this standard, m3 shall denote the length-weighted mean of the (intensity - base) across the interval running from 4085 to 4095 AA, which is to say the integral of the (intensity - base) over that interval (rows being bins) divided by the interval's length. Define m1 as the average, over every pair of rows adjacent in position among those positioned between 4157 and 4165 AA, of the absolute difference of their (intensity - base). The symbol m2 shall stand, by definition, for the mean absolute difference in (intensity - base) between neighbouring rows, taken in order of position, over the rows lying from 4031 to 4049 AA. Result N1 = 4.4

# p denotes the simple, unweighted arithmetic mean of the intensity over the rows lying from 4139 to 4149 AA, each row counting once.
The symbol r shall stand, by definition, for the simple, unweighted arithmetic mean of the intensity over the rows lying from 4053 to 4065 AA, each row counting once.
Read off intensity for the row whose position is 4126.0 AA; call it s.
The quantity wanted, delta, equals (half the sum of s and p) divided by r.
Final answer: 1.03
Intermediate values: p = 19.7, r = 19.8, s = 21.3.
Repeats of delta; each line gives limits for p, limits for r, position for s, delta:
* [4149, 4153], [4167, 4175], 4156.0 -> 1.15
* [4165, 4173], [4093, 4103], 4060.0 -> 1.11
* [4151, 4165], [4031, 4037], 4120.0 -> 0.99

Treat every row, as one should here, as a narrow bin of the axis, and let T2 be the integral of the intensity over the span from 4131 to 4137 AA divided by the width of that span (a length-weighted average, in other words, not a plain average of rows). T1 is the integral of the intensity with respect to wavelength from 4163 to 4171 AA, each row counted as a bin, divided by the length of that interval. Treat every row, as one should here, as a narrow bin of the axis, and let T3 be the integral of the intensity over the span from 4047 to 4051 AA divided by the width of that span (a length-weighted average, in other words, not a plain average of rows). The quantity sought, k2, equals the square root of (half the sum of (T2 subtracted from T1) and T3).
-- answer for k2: 3.28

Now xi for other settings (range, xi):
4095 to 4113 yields 4102.0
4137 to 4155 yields 4138.0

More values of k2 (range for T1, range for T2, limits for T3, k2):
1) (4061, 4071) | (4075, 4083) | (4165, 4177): 3.04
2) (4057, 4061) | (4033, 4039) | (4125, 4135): 3.13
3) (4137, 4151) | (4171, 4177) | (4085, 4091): 3.14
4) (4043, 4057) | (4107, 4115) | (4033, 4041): 3.18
